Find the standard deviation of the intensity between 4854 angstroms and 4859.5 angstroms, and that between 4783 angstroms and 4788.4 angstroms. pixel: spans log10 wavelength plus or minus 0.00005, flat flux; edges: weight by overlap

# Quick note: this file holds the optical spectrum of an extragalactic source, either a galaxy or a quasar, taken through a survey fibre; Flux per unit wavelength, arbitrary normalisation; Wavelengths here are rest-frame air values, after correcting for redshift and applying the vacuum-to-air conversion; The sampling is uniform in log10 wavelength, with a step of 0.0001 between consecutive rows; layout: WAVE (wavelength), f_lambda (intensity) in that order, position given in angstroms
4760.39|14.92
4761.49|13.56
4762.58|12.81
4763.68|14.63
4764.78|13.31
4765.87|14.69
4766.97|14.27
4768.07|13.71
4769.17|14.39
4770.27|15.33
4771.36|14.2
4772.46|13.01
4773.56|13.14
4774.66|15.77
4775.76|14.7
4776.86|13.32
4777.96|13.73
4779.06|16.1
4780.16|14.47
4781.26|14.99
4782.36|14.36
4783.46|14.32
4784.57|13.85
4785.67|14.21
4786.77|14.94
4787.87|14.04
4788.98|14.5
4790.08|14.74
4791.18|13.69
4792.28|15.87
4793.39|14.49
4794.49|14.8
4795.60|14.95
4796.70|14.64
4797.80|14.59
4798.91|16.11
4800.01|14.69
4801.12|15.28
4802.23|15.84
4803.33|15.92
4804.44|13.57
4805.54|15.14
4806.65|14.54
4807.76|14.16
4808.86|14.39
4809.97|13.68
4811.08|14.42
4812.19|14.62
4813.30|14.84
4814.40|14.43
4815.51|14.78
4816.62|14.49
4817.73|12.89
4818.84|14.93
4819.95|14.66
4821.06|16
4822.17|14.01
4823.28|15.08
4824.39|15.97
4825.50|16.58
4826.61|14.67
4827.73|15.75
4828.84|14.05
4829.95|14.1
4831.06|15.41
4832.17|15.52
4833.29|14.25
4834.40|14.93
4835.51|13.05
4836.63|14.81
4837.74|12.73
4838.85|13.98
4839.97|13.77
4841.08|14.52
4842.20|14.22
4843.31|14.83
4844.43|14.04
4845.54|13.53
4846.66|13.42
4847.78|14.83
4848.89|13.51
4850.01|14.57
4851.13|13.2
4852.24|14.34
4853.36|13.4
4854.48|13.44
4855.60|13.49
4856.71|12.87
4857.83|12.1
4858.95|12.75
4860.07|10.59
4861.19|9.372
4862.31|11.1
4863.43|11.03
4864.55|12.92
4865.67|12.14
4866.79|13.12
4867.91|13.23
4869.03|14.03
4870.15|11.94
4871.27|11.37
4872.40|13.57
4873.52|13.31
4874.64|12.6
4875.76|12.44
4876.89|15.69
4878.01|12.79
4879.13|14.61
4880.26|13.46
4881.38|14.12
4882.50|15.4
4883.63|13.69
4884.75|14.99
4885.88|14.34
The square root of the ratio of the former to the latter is 1.17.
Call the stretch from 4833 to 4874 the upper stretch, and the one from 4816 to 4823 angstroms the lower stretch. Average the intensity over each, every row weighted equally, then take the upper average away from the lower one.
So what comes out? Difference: 1.3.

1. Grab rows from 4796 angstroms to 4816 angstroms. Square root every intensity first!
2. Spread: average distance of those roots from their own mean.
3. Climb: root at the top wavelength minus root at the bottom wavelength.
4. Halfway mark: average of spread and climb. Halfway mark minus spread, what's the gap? -0.024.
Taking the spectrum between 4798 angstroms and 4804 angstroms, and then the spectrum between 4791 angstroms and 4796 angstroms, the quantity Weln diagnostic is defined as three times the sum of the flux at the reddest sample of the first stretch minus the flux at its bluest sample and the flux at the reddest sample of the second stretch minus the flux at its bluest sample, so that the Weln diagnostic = 3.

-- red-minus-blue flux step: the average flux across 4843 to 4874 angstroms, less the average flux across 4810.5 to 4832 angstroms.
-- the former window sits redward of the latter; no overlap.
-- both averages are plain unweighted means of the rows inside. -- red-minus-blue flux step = -1.9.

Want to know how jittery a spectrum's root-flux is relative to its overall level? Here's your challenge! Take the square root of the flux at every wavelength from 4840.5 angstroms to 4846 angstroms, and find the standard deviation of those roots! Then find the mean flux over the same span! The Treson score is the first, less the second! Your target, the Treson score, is -14.2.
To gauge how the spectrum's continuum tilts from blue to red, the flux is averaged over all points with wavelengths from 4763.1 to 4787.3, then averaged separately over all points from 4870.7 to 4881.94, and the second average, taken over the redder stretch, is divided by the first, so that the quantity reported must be 0.934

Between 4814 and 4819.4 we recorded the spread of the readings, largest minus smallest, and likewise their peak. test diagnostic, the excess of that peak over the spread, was 12.9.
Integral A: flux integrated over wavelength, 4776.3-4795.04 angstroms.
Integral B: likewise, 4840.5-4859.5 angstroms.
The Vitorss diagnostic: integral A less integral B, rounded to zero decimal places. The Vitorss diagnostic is 11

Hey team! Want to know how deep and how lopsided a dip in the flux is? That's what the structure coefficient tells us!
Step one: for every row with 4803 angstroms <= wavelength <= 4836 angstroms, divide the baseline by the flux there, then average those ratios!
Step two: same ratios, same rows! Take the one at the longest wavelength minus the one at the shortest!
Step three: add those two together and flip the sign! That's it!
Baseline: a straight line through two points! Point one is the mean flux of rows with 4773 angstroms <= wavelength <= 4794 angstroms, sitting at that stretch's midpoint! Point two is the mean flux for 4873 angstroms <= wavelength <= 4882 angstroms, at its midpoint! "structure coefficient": -1.14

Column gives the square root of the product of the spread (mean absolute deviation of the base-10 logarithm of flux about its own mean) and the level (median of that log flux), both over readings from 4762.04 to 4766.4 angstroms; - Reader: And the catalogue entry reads 0.170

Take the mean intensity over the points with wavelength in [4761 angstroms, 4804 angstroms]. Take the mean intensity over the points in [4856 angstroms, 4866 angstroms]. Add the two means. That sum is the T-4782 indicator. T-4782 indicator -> 26.2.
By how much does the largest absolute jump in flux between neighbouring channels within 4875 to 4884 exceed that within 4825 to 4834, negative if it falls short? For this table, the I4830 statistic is 1.3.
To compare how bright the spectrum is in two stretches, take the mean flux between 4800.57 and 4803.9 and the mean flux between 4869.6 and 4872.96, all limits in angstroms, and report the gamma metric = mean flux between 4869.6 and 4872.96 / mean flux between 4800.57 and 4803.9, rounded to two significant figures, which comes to 0.78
